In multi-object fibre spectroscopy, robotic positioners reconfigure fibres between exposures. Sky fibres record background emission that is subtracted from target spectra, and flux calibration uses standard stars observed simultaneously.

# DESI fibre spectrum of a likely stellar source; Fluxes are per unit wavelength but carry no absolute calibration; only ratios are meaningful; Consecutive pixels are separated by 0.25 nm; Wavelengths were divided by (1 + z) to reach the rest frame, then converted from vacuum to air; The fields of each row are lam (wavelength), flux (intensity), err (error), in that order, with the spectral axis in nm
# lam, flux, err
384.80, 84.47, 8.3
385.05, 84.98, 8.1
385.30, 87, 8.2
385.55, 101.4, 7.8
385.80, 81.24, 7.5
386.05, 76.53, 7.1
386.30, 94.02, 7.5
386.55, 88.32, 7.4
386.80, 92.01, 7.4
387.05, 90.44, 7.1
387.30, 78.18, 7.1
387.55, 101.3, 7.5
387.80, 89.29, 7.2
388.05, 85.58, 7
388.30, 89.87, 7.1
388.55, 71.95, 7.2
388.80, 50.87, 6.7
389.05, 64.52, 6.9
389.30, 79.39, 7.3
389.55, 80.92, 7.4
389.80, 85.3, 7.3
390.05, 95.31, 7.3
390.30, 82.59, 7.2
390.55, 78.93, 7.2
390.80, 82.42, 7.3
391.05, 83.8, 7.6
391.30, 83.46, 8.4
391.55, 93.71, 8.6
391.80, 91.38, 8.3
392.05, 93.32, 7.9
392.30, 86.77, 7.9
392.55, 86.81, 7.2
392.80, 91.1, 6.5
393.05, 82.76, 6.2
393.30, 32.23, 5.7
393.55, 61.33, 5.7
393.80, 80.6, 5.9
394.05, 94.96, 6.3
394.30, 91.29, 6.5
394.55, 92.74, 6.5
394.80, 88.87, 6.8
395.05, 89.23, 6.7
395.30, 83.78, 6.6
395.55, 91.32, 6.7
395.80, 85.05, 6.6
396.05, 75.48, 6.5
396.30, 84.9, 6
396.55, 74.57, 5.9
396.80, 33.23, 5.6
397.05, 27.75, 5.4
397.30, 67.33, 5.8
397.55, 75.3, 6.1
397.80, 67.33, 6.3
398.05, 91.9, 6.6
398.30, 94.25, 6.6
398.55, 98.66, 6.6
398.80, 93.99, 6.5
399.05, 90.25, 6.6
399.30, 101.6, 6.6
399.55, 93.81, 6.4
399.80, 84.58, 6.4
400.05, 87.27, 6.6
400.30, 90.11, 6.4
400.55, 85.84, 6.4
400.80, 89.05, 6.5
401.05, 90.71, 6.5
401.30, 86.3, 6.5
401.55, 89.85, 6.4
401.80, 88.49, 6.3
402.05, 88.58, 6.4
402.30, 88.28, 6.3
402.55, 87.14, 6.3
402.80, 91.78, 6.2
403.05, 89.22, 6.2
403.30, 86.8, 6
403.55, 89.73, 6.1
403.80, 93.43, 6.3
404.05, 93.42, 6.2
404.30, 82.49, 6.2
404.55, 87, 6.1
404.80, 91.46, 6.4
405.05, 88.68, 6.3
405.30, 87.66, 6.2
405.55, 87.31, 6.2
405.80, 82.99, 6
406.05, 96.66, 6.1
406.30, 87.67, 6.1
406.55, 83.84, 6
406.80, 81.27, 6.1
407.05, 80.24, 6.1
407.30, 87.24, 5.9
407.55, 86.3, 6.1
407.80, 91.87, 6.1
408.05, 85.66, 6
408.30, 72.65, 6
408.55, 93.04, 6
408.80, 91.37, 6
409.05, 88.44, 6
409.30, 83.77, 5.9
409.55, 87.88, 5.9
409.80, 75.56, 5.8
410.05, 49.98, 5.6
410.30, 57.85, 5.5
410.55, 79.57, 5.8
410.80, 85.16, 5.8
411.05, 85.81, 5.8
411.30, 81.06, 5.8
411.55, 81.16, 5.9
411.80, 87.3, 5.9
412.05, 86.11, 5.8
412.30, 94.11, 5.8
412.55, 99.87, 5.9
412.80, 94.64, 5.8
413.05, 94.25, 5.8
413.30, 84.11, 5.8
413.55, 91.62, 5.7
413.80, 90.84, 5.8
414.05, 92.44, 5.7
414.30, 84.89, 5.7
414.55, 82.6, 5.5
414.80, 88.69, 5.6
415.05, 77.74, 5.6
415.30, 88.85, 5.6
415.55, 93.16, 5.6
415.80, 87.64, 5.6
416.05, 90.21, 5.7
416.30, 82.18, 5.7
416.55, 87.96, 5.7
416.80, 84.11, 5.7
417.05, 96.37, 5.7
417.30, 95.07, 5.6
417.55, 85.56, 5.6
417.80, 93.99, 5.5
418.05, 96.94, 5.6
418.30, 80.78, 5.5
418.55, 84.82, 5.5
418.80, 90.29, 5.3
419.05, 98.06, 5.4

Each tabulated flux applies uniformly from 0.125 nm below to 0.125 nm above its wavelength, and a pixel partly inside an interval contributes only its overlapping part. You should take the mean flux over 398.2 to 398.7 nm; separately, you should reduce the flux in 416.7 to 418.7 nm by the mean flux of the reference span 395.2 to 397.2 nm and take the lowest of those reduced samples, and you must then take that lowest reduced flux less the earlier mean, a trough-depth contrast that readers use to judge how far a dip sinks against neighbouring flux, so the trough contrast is -85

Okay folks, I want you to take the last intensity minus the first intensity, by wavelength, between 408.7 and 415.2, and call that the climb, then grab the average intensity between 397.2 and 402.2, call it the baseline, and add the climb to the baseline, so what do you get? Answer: 74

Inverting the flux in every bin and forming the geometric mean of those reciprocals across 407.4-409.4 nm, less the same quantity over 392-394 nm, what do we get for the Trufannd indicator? -0.0020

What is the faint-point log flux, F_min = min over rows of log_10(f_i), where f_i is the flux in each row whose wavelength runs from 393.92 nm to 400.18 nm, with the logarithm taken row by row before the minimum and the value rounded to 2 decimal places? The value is 1.44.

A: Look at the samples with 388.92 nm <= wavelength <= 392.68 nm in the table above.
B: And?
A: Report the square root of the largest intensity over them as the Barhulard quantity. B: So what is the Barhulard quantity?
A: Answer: 9.76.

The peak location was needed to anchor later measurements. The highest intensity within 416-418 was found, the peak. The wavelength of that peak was 417.05 nm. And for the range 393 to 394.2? 394.05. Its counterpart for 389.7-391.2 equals 390.05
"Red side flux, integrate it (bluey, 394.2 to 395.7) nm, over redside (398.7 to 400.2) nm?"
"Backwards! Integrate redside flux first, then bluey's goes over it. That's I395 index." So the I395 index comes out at 0.97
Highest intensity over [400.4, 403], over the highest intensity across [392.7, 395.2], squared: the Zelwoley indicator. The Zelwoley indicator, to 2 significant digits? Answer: 0.93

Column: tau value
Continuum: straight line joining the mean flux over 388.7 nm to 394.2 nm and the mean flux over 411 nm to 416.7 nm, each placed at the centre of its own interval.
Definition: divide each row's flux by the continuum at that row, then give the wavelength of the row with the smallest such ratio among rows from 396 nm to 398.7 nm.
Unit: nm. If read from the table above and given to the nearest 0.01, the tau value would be 397.05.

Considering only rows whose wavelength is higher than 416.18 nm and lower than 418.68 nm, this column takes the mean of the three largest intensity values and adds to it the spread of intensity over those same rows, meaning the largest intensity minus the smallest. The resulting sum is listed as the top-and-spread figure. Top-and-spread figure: 112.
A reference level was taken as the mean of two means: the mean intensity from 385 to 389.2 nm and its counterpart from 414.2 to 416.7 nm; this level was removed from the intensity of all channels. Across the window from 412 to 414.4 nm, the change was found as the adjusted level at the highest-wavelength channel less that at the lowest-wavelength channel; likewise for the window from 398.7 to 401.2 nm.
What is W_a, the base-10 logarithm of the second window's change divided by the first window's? 0.43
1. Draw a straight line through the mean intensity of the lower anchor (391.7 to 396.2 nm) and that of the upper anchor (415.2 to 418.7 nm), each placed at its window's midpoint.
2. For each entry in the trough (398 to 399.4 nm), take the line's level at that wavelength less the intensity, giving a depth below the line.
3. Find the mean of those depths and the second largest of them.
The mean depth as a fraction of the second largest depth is 1.4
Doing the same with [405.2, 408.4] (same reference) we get 0.2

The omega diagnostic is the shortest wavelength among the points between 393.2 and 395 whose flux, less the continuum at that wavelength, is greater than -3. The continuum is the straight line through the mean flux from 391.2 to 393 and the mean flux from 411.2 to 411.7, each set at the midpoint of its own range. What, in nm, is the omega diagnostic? 394.05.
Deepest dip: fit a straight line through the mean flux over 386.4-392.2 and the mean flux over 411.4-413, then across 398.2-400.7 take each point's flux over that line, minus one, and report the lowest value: -0.03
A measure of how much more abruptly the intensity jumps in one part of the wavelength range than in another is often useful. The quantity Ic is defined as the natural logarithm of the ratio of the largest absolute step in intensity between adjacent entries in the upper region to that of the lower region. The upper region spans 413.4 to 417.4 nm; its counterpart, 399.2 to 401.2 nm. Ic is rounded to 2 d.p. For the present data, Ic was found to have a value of 0.28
